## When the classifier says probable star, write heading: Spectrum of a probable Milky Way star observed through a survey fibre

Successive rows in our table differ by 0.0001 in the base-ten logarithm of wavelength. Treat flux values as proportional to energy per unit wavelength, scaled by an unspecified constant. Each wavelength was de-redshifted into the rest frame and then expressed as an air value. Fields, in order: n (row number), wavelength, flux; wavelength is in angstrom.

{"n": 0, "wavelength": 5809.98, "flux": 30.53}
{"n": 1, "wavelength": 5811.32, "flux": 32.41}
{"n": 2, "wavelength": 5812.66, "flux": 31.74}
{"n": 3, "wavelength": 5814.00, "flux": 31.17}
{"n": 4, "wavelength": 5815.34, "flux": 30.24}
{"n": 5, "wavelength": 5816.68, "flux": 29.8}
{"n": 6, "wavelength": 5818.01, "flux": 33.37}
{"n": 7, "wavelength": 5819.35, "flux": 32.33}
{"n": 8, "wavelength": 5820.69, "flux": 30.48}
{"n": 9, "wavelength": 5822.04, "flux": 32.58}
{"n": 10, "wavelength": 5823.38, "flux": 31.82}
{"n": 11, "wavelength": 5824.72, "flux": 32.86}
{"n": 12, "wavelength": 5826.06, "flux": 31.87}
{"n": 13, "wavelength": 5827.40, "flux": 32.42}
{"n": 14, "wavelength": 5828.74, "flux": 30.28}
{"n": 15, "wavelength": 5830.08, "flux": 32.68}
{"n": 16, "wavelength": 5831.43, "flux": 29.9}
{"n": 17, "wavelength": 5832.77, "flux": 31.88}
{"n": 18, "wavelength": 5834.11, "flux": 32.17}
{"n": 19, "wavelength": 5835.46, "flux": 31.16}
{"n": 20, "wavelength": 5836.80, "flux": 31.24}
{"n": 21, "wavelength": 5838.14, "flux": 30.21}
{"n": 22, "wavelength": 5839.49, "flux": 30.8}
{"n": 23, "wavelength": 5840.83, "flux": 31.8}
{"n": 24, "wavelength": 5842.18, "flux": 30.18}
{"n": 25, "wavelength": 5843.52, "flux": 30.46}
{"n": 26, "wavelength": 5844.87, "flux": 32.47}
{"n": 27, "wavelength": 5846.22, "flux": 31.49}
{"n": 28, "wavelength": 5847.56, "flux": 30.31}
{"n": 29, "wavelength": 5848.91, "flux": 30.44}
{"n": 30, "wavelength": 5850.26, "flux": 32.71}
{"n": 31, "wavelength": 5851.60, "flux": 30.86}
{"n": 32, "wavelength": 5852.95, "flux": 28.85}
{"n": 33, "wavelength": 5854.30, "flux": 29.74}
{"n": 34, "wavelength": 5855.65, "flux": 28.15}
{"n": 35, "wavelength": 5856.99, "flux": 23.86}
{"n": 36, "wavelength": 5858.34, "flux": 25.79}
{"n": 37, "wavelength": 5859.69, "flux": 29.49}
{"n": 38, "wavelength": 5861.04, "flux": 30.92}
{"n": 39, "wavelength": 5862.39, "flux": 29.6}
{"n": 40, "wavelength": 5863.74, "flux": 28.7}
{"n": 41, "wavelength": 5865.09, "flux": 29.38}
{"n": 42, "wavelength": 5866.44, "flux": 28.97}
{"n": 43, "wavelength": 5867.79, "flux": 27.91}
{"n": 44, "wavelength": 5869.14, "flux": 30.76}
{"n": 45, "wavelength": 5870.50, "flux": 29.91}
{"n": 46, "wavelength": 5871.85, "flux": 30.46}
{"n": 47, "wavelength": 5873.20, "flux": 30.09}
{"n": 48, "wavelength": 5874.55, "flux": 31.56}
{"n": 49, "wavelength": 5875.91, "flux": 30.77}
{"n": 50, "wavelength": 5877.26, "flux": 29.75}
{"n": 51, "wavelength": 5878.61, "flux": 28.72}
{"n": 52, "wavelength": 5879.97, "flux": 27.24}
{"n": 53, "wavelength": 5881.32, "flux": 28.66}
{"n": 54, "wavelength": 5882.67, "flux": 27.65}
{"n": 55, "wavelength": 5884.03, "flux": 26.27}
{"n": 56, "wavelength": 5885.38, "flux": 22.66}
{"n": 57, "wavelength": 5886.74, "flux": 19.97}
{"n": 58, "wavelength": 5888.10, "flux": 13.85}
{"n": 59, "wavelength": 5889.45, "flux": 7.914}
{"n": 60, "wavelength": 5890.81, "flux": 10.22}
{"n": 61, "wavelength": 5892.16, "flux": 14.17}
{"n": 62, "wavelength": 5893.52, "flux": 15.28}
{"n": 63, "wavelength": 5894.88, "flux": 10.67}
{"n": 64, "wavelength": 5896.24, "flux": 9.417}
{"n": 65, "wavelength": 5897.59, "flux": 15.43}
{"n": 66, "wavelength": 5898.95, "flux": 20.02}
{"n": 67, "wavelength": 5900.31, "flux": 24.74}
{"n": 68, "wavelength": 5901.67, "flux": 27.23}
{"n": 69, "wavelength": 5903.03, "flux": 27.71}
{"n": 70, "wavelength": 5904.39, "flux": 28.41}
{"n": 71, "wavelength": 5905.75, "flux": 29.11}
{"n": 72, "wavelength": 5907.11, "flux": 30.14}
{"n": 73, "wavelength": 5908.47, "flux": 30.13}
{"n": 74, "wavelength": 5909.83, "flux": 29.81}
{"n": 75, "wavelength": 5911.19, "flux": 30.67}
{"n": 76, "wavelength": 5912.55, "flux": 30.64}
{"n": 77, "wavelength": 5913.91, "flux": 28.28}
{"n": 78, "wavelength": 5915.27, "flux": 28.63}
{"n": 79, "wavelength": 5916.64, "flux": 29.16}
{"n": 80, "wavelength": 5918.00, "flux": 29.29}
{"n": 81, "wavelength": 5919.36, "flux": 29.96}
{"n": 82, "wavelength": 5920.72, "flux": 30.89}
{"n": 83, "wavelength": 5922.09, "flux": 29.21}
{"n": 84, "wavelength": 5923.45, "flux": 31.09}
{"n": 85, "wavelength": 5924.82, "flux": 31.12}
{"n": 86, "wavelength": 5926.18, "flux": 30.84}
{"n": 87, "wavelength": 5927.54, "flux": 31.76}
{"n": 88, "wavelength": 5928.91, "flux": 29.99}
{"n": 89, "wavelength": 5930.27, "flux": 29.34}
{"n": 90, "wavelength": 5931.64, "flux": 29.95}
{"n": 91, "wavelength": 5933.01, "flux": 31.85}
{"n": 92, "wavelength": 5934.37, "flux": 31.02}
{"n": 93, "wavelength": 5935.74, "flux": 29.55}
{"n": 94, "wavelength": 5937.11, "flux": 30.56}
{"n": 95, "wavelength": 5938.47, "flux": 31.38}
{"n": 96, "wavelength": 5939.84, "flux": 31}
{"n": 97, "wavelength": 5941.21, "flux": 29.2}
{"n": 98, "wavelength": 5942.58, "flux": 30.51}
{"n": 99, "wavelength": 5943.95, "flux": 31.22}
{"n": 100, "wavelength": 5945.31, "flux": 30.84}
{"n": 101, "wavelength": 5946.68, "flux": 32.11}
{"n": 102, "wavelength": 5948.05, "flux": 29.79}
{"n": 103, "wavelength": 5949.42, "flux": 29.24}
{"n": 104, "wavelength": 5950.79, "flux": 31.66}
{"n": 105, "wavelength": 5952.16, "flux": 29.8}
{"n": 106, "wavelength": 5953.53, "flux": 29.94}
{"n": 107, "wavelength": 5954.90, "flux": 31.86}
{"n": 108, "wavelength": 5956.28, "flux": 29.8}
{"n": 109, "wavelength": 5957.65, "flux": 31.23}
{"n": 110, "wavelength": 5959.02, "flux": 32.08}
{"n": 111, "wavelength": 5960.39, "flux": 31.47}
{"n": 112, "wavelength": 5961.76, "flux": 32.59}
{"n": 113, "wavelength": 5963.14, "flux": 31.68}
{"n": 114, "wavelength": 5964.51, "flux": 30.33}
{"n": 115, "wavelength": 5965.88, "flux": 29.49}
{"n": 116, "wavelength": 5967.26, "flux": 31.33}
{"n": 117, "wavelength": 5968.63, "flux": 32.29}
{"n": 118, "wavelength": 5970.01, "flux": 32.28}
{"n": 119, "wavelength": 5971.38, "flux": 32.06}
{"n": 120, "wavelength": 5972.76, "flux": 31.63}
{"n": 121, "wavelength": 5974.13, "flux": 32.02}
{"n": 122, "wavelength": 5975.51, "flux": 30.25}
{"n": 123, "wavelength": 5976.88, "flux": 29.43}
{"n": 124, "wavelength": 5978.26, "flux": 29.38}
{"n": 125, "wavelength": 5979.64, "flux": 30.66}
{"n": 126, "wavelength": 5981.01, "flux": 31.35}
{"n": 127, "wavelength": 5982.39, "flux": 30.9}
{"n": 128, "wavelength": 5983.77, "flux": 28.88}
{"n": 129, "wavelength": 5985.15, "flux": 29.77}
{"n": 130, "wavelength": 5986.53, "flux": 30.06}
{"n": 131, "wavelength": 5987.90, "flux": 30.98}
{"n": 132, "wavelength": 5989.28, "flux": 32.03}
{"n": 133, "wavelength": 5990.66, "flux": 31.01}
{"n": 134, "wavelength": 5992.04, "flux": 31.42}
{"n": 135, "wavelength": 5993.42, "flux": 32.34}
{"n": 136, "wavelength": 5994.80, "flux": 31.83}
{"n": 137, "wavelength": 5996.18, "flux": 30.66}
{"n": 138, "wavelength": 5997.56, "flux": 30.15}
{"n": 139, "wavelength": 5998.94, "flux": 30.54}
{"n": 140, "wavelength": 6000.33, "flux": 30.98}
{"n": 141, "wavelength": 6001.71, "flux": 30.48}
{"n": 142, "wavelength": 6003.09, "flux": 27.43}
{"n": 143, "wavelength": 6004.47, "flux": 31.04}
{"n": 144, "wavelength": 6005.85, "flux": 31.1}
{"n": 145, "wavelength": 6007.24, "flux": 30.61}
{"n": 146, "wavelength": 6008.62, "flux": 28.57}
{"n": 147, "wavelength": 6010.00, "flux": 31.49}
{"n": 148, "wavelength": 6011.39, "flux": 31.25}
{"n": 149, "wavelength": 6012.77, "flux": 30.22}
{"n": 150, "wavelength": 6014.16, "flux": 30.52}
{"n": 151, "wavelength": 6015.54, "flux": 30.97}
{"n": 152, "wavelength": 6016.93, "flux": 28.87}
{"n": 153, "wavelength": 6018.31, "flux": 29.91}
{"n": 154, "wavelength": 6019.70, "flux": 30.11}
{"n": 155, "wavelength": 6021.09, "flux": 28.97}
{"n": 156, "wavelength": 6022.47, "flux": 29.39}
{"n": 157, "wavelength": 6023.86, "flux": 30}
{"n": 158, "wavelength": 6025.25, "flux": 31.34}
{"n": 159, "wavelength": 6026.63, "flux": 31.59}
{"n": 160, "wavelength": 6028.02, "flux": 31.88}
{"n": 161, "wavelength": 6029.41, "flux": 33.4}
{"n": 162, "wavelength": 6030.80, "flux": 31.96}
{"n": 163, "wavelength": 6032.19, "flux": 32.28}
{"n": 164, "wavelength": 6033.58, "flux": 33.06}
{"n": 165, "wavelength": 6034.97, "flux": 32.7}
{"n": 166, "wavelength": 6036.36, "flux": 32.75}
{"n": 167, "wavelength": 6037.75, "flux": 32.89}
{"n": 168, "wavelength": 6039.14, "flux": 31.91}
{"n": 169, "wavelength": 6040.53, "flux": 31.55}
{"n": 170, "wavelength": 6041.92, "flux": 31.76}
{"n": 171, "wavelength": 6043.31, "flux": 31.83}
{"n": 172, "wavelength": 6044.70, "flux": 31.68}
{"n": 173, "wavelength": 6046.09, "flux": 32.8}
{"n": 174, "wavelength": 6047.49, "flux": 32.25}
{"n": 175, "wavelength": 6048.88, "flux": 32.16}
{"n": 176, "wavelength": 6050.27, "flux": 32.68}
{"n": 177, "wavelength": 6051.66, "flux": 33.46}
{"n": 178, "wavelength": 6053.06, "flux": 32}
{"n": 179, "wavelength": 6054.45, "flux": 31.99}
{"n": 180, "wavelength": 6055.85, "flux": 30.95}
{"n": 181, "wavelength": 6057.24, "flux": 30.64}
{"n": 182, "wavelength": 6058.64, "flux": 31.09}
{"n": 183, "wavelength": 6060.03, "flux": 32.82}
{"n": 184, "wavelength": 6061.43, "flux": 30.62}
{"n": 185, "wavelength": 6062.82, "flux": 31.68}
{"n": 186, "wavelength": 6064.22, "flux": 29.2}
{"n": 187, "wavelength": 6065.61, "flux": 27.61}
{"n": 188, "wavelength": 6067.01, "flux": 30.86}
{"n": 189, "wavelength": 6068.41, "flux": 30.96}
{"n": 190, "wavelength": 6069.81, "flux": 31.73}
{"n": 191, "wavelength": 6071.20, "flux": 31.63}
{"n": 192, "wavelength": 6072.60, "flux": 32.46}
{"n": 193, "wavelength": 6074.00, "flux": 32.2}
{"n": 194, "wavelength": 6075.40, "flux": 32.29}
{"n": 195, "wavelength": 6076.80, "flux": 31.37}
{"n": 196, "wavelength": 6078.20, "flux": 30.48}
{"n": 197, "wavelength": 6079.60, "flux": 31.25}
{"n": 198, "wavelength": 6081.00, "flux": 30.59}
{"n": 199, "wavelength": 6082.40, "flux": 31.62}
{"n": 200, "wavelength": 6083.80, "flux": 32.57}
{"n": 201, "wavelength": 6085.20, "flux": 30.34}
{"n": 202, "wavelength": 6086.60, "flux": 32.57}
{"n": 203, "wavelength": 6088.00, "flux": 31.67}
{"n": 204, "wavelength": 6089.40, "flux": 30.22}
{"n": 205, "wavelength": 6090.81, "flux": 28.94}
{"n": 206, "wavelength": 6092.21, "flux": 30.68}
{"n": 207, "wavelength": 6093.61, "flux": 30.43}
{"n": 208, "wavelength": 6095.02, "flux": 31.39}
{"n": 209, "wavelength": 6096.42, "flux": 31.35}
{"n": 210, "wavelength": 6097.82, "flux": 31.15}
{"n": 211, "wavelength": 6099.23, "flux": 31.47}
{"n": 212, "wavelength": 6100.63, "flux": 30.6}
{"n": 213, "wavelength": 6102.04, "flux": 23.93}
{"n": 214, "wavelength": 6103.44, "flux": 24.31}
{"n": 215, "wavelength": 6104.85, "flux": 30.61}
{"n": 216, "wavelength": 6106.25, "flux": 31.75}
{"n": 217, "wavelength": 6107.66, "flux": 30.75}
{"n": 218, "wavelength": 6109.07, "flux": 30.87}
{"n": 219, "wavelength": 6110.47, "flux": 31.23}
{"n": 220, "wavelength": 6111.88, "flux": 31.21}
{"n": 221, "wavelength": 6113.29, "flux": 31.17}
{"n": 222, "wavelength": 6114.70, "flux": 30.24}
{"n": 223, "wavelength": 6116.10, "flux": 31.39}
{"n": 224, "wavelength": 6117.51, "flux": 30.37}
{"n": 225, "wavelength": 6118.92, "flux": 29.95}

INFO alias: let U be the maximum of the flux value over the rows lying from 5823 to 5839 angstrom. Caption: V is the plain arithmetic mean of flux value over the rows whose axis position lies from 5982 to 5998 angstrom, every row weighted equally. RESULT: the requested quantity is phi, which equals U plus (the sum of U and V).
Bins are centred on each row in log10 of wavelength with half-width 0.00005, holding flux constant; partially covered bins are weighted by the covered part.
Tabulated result 96.6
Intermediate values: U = 32.86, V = 30.8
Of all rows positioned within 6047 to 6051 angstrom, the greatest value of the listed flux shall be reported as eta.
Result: 32.68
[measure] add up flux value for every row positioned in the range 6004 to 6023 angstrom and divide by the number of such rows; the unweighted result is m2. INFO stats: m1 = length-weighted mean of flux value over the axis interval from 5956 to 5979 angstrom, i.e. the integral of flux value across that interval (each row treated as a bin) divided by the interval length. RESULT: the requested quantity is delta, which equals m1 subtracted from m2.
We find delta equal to -0.9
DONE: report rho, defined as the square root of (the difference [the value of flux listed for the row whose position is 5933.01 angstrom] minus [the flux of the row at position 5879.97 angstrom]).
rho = 2.1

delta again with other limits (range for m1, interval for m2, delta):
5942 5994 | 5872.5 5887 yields -3.4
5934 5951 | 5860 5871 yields -1.1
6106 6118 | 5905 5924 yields -1.2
